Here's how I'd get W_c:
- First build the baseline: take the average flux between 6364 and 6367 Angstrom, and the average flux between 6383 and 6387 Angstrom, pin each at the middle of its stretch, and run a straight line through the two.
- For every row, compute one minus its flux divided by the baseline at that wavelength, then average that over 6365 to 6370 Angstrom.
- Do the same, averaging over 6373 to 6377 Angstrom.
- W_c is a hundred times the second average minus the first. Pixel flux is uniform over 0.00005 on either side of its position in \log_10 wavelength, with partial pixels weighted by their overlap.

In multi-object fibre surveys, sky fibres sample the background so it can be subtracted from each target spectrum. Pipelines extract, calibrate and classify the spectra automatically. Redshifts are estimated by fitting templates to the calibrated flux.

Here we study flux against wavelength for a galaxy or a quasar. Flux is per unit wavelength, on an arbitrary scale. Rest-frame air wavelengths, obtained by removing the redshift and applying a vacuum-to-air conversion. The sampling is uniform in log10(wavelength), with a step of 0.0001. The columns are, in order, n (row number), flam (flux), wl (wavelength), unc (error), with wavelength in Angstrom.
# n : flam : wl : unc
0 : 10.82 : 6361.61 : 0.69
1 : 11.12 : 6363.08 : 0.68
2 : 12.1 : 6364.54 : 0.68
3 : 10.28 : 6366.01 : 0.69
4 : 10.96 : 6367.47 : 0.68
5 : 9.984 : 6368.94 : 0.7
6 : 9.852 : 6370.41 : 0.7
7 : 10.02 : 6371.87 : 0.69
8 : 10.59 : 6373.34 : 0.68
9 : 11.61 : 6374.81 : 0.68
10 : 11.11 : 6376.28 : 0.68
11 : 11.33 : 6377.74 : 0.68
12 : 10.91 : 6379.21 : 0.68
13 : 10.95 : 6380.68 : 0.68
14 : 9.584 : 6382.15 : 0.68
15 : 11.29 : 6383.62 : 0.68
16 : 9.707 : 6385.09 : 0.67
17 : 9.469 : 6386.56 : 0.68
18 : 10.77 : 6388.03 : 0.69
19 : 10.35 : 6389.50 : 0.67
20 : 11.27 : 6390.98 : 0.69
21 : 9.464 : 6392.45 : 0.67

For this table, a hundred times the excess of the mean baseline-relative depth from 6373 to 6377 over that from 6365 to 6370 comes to -10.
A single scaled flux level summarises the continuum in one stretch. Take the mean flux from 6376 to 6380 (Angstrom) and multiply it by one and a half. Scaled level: 16.7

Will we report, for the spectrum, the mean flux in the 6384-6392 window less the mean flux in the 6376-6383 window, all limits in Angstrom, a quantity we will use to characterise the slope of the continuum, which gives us -0.5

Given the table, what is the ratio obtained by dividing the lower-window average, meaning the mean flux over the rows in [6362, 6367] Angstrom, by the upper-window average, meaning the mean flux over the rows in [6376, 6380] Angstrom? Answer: 1.00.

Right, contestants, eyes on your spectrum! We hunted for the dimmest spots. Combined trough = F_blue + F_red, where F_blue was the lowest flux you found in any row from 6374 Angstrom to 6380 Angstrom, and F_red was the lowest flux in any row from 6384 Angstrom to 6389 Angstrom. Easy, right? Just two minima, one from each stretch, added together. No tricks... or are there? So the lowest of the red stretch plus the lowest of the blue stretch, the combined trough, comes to 20.4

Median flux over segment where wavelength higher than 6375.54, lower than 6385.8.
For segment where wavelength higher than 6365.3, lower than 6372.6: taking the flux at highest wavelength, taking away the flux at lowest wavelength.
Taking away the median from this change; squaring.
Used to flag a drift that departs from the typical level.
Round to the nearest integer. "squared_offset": 126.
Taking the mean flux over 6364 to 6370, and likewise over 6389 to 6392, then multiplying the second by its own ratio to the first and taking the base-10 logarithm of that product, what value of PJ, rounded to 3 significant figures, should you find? 1.03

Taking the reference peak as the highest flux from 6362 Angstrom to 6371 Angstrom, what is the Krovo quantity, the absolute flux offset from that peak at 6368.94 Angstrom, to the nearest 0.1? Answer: 2.1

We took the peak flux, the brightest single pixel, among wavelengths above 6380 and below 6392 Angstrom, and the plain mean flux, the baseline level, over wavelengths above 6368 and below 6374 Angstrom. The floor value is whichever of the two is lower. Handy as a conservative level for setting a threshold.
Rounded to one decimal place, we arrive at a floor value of 10.1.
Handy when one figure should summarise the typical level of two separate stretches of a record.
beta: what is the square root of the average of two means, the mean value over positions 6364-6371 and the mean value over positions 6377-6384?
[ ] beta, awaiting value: 3.27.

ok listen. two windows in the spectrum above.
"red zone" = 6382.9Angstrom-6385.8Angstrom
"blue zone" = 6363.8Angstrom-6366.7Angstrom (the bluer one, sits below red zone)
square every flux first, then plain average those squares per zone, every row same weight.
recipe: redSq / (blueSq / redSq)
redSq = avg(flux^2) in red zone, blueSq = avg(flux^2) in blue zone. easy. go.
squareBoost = 97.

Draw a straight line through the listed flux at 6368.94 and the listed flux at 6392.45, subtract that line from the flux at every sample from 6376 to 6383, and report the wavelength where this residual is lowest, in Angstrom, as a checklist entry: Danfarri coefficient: 6382.15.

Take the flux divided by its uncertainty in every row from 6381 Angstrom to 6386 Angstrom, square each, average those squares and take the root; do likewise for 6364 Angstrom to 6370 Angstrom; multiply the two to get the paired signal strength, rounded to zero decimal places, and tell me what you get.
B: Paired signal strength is 239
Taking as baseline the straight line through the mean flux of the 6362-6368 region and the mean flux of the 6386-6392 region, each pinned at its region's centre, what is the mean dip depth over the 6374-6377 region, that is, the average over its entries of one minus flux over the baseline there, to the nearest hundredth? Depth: -0.05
